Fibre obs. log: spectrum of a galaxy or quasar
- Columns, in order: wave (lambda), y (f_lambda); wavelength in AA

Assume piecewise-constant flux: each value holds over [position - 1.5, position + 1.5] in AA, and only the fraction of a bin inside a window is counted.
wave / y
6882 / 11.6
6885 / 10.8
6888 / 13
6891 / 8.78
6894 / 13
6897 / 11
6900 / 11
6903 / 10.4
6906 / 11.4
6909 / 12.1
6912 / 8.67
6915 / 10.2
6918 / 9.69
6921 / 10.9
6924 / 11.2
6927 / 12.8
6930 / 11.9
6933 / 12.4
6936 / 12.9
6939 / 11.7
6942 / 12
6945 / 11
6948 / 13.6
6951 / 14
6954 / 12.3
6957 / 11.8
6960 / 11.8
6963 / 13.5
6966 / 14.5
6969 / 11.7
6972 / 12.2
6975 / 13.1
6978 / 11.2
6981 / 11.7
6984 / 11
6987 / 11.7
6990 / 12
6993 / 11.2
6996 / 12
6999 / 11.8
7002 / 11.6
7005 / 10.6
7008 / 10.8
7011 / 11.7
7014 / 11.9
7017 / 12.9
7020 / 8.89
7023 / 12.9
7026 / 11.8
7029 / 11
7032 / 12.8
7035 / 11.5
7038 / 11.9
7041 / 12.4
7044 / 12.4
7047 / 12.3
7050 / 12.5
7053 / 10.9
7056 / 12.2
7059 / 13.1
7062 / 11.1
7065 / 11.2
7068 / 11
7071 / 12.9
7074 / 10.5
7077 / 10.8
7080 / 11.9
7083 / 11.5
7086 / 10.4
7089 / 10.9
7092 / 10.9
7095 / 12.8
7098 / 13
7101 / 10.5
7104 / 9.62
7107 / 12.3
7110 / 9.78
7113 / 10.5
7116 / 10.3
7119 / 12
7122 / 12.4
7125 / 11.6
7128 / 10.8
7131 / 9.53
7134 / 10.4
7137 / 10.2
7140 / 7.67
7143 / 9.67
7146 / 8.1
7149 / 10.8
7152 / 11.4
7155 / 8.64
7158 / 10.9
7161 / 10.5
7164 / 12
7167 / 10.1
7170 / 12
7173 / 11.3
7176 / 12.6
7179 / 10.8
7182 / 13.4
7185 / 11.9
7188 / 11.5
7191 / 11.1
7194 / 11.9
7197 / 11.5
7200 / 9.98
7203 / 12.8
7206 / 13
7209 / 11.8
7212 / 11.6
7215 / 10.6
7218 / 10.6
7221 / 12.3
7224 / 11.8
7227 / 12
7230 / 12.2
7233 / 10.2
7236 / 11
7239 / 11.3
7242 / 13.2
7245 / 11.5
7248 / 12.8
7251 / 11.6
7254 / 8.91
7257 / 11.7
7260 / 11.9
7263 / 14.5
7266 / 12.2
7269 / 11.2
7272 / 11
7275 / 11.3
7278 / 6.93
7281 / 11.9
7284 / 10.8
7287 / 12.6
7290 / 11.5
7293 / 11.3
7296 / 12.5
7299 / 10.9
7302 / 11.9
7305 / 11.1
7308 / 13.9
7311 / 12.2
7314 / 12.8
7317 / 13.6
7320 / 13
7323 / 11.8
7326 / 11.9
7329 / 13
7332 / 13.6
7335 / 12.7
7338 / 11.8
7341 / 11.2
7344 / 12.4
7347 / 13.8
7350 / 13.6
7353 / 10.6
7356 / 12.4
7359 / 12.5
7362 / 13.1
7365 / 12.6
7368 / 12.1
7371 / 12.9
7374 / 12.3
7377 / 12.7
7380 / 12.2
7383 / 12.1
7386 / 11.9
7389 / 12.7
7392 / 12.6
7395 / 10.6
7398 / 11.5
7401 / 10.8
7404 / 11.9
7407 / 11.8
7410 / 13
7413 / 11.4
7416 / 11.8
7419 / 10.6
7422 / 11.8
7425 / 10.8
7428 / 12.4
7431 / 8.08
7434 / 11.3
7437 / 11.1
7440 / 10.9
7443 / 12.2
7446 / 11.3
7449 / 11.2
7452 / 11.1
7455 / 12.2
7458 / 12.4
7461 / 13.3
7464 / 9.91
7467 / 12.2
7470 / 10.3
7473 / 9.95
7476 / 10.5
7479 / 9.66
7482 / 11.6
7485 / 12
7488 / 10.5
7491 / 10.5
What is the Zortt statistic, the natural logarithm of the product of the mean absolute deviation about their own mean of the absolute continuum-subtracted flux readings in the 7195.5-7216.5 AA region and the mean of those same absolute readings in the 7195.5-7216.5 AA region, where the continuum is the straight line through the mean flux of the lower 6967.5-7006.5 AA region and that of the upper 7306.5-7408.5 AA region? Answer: -0.8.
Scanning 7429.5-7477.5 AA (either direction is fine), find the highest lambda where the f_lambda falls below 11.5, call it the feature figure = 7476 AA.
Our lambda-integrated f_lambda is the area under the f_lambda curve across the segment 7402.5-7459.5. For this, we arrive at 652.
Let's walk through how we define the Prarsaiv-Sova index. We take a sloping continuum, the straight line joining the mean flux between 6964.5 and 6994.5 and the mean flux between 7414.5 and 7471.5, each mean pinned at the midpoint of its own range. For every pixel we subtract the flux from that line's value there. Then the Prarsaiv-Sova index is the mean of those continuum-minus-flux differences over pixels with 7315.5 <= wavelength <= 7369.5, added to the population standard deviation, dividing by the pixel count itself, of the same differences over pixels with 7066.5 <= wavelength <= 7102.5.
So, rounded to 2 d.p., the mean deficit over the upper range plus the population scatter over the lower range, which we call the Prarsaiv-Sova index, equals -0.13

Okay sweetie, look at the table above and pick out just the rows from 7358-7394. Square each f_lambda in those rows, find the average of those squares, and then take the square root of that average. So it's 12.5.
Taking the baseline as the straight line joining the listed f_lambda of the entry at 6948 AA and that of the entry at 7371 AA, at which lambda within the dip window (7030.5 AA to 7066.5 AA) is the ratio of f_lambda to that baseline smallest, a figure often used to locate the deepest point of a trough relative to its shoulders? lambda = 7053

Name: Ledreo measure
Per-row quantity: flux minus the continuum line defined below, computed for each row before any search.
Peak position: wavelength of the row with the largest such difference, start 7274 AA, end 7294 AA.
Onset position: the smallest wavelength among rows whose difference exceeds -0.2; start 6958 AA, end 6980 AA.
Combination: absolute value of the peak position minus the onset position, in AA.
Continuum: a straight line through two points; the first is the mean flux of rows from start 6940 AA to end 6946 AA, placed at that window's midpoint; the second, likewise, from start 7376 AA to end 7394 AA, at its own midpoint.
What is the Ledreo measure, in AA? 327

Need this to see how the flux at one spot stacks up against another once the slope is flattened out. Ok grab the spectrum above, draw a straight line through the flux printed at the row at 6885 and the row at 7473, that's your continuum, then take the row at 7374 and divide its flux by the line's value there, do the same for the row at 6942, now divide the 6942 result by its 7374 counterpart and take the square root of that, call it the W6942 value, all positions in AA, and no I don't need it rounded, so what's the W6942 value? 0.96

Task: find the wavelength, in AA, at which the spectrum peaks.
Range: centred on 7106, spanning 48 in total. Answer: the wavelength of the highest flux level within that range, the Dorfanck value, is 7098 AA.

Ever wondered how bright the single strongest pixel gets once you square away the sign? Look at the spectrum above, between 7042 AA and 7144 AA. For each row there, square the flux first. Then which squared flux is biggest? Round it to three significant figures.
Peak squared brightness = 172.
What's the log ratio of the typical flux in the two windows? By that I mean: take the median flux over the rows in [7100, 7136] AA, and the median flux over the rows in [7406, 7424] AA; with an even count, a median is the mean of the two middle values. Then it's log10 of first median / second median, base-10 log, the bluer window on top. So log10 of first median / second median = -0.051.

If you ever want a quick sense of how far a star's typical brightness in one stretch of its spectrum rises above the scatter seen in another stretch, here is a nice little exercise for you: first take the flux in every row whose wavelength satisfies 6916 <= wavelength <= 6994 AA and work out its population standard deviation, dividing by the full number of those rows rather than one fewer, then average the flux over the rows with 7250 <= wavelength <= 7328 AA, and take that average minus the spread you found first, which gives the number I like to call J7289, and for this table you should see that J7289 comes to 10.7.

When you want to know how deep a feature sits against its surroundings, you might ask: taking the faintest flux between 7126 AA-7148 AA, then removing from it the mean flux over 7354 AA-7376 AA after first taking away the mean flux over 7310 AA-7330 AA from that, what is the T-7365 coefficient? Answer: 8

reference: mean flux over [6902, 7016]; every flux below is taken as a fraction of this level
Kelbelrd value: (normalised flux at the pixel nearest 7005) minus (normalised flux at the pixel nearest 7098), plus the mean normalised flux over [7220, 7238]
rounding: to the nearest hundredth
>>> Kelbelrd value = 0.78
